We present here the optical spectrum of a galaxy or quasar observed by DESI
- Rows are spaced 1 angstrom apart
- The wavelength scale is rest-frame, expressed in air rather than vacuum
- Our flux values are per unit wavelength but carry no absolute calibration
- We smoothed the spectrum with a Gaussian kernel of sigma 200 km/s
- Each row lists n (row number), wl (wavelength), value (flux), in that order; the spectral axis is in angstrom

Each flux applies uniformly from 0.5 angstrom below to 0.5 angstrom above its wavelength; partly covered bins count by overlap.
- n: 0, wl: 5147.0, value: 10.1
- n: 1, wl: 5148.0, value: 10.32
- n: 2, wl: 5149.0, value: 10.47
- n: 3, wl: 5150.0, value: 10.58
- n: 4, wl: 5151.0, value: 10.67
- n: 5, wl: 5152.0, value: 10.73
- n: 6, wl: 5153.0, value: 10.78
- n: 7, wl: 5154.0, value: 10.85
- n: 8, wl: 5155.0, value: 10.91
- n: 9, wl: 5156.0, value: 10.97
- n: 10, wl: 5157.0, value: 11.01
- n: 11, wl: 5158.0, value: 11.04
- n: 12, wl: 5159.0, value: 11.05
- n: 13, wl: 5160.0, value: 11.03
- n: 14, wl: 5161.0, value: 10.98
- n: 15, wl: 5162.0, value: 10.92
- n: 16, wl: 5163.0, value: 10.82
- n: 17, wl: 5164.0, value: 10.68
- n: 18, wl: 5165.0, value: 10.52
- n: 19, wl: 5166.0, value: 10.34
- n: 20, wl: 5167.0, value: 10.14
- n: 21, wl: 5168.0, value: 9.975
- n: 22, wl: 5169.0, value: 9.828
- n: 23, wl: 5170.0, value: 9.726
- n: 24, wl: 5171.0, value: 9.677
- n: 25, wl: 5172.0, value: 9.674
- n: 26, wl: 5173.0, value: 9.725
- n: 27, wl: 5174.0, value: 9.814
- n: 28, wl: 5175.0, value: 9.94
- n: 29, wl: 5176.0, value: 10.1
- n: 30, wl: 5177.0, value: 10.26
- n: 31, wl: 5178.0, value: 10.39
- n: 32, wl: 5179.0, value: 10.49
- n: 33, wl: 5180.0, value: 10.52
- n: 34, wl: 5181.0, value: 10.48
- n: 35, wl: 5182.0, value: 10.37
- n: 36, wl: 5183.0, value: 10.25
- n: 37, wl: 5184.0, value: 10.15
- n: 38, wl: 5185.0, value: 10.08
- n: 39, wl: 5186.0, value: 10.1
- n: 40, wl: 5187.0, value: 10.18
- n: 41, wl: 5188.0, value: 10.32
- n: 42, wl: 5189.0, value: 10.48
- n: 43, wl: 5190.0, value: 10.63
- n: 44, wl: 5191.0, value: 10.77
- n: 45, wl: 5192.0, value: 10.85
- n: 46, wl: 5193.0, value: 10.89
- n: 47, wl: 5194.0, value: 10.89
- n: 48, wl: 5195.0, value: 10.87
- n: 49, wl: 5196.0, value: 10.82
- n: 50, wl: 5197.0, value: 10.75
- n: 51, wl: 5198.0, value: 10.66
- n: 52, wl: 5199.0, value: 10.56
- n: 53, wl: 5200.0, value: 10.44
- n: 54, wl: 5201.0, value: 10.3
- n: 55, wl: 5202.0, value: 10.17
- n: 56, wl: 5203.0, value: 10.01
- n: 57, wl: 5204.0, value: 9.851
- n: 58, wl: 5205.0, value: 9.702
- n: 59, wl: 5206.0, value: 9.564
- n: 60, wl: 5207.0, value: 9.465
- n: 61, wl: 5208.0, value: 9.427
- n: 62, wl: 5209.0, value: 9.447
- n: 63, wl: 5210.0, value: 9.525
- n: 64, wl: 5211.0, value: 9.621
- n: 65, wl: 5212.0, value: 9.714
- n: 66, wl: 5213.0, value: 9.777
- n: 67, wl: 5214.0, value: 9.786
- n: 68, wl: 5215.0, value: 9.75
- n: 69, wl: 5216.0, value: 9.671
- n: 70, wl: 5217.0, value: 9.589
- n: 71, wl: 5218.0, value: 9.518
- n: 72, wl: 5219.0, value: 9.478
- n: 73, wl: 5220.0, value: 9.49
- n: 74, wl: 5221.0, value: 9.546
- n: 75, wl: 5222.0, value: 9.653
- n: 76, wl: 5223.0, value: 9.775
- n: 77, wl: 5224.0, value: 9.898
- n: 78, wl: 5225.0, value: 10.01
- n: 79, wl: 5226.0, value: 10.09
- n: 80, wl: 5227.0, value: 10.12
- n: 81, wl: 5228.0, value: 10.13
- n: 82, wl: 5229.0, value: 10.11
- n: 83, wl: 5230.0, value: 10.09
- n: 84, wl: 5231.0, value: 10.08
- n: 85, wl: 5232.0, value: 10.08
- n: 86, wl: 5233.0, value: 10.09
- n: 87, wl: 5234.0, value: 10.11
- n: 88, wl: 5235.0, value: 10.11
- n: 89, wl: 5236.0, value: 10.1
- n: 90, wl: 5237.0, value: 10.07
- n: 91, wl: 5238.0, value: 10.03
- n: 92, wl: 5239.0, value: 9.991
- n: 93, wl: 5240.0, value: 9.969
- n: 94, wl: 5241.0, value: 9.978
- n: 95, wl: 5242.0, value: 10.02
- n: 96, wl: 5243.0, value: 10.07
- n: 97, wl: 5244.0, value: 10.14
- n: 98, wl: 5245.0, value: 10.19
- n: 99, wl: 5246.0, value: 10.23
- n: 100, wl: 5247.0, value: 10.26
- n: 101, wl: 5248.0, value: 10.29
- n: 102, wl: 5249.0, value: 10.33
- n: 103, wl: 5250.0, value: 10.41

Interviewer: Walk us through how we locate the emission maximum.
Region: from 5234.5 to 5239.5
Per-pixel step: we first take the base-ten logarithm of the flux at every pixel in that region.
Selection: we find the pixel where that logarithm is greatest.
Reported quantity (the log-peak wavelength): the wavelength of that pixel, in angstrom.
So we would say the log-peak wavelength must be 5235.0 angstrom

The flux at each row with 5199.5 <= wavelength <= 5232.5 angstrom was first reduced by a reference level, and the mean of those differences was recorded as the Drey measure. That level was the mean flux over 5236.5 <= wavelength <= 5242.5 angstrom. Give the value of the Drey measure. -0.2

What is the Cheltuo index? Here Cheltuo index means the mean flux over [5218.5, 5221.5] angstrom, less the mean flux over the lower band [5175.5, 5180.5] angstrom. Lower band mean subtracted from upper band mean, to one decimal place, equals -0.8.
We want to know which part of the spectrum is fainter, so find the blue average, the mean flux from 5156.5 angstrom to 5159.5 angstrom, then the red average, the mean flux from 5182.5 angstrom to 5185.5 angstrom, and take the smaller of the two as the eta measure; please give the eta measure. 10.16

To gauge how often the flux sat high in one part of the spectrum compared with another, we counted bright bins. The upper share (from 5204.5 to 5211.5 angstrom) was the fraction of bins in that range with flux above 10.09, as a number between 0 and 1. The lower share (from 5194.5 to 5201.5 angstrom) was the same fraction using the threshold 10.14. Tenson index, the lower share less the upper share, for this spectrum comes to 1.00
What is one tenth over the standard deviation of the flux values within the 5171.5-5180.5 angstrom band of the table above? 0.3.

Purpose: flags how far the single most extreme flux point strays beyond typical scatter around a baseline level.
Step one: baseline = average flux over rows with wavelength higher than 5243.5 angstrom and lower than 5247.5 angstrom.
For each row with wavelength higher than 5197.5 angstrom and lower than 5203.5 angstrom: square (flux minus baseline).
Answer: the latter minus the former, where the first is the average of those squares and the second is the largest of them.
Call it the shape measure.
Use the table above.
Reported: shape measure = 0.13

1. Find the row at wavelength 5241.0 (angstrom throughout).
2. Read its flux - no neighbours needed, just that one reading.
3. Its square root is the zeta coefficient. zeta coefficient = 3.16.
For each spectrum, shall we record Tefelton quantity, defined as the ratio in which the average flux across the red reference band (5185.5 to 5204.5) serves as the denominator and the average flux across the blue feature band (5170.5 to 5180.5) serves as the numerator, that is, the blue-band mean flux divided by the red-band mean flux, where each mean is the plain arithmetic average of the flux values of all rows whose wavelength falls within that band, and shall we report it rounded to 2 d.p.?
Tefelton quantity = 0.96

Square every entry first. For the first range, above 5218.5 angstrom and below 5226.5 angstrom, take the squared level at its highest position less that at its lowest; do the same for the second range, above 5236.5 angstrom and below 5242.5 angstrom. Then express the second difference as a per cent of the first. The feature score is -8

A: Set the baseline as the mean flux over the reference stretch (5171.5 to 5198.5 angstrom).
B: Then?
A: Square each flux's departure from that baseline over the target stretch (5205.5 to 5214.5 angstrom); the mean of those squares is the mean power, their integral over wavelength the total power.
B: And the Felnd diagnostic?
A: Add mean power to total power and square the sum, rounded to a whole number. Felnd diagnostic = 42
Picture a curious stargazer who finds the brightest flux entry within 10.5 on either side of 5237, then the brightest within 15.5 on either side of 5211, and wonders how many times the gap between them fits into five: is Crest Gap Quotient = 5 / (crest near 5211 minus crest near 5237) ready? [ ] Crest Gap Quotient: 8.9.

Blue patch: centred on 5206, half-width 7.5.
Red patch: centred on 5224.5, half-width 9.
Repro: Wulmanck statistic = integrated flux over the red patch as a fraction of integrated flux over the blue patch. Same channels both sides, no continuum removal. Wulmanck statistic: 1.2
